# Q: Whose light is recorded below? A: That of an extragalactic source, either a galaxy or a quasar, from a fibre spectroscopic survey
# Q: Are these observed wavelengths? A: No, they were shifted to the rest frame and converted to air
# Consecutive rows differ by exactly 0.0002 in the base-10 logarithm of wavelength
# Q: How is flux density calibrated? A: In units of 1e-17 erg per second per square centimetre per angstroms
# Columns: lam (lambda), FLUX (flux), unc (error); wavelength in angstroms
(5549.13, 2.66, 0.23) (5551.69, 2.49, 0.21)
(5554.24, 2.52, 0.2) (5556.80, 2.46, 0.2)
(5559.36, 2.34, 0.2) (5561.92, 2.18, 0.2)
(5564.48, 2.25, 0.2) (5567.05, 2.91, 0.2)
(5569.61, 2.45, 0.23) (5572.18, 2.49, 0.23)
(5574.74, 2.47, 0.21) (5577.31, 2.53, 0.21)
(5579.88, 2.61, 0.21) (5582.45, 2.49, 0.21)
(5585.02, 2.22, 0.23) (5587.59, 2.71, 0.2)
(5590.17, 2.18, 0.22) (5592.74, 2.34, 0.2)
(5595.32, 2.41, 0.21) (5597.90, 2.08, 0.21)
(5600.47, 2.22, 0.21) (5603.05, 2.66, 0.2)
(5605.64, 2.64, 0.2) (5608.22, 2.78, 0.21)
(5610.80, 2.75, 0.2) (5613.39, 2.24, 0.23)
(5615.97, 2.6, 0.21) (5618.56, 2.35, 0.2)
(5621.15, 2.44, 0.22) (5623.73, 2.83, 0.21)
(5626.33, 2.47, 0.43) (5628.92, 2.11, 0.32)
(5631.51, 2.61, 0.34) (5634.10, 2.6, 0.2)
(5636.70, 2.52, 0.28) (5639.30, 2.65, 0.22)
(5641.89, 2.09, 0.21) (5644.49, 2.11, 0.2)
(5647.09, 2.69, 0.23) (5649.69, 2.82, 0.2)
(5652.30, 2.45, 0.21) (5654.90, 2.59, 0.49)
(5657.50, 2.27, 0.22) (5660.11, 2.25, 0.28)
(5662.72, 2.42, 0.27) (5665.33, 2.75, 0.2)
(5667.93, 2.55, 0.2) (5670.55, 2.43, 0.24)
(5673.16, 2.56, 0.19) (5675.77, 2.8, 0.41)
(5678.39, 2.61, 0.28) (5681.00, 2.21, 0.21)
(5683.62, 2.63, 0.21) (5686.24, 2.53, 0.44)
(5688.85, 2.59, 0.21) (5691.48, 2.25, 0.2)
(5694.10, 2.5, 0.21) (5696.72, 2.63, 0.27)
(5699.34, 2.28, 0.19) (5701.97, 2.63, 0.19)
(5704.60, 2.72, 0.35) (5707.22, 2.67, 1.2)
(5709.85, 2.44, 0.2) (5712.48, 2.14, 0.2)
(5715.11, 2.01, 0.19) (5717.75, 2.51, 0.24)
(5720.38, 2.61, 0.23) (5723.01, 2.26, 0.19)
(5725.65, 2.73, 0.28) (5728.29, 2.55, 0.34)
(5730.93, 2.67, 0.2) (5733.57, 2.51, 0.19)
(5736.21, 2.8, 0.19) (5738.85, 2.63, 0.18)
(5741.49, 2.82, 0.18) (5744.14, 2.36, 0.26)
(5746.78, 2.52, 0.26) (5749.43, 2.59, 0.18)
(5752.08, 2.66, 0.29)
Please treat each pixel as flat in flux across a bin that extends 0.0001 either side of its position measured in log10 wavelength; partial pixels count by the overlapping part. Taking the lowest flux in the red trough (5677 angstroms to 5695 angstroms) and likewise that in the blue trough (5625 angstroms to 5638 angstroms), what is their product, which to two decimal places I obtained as 4.66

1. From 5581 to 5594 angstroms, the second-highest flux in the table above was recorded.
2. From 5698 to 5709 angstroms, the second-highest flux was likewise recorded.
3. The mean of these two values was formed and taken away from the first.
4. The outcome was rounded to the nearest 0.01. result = -0.09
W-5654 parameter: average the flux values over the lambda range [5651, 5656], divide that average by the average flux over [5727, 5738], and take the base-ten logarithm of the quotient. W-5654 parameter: -0.02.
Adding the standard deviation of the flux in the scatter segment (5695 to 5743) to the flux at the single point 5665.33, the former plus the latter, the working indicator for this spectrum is 3.0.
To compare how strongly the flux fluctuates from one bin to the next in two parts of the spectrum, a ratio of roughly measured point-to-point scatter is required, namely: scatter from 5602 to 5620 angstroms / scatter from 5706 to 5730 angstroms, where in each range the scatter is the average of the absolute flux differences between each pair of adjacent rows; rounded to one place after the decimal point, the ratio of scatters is 0.8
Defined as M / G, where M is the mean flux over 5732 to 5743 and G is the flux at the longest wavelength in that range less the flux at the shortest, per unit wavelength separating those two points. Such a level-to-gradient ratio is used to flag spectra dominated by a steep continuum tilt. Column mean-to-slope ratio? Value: 69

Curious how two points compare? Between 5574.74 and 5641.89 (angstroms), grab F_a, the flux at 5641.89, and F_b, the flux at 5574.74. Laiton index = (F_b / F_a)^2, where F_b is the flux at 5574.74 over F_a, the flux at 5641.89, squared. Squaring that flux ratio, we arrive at 1.40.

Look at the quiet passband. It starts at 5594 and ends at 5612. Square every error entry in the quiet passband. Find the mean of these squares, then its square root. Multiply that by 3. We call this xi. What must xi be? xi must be 0.62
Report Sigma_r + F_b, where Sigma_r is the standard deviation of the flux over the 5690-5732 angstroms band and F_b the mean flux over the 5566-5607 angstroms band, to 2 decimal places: 2.68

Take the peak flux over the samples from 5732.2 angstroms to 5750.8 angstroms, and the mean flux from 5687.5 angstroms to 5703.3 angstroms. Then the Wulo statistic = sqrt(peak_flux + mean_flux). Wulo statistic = 2.30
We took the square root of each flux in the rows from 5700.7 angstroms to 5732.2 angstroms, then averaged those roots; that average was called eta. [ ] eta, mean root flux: 1.58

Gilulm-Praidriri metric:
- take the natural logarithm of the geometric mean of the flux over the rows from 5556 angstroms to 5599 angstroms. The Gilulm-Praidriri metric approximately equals 0.880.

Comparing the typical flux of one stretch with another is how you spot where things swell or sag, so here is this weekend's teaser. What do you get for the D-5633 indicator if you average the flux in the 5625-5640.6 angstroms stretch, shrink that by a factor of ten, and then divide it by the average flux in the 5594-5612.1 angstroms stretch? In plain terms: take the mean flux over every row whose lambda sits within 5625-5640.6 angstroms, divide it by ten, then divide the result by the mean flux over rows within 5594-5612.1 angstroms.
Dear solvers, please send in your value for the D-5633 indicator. 0.100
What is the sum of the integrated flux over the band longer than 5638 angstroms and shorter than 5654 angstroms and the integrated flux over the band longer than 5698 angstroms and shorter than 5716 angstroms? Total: 83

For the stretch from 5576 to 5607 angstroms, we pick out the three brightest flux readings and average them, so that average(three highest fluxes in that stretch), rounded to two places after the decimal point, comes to 2.67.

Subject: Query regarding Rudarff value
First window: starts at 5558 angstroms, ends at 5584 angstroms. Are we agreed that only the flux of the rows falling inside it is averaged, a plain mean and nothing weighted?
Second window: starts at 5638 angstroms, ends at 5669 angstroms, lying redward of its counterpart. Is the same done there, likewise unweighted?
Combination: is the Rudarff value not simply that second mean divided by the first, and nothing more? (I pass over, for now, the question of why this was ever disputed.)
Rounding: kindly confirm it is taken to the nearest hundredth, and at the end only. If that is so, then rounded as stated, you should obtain 1.00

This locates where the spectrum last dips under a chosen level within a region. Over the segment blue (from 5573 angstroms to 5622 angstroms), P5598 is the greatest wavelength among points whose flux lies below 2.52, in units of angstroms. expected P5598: 5621.15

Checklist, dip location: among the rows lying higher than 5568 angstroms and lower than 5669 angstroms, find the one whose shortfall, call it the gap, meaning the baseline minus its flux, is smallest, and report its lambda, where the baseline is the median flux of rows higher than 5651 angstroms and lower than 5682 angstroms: 5623.73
